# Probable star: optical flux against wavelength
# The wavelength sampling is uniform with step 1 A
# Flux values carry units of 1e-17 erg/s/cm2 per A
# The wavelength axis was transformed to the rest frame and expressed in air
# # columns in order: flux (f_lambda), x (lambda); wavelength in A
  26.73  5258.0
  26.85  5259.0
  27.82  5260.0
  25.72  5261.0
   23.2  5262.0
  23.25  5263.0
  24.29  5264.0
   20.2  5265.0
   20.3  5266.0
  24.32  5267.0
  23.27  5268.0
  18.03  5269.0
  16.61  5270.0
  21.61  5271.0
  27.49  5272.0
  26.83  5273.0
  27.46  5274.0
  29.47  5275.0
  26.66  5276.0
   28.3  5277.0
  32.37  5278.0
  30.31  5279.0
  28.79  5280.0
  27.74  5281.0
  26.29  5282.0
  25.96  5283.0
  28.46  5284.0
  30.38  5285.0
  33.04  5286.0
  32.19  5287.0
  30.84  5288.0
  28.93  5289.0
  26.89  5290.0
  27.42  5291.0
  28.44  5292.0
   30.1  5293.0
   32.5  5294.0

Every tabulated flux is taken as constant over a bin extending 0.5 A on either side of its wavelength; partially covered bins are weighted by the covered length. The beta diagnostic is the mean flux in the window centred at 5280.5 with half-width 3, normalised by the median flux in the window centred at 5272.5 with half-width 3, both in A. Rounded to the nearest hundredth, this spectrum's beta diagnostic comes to 1.05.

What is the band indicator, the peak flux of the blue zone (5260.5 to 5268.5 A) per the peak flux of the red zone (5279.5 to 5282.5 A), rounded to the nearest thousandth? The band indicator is 0.893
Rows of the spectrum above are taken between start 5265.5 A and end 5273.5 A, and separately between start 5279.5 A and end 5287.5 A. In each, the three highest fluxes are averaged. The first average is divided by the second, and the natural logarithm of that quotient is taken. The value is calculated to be -0.20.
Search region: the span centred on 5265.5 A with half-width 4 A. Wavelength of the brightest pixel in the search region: 5267.0 A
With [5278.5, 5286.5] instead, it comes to 5286.0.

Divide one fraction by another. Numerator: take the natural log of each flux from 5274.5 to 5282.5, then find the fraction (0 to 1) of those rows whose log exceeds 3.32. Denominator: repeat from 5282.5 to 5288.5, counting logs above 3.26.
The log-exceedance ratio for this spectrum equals 0.90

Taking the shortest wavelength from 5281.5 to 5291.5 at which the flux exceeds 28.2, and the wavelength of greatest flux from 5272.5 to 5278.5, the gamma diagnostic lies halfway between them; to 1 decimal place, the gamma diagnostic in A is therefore 5281.0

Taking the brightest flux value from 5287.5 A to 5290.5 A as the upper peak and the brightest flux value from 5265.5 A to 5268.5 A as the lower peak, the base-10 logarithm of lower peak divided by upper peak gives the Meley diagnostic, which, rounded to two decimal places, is -0.10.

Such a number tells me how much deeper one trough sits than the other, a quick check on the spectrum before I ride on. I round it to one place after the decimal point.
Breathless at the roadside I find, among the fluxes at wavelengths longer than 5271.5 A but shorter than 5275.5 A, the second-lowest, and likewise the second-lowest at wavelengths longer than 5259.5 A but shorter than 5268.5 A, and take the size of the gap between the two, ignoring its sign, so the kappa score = 7.2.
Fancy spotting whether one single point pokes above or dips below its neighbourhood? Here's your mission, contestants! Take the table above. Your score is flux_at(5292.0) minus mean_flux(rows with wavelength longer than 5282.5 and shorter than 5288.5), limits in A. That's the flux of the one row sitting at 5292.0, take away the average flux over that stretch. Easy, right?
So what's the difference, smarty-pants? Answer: -1.7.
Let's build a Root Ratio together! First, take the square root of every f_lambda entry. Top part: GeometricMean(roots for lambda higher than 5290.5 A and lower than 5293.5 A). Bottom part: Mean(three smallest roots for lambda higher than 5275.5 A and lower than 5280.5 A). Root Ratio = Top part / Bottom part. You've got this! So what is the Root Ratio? 1.01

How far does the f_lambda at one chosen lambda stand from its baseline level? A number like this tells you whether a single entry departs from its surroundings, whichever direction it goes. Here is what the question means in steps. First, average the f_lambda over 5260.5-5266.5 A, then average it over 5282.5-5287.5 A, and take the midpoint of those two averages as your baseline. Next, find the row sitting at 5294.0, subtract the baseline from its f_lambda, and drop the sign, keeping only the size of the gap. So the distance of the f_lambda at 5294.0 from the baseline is 6.1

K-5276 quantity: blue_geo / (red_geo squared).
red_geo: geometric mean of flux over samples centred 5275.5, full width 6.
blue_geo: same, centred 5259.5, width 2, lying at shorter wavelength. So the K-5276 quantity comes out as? 0.034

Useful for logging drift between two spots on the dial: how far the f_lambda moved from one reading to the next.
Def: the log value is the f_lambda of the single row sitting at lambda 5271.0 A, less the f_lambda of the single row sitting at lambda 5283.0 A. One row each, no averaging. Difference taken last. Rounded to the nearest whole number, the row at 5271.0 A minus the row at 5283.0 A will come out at -4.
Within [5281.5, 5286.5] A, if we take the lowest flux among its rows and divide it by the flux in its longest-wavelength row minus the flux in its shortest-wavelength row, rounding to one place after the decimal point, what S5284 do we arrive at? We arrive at 3.8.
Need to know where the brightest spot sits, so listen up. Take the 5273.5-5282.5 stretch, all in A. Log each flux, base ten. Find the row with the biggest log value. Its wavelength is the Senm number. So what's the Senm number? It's 5278.0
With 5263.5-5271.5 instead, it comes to 5267.0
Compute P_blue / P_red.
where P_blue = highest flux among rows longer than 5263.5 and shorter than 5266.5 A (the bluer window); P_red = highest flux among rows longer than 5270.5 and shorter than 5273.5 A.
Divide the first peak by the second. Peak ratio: 0.884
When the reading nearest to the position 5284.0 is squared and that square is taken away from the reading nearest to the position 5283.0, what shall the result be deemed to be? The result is -784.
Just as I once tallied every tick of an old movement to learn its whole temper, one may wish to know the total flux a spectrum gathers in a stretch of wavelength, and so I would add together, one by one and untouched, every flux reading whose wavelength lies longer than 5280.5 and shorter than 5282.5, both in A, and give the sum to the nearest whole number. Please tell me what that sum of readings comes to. 54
